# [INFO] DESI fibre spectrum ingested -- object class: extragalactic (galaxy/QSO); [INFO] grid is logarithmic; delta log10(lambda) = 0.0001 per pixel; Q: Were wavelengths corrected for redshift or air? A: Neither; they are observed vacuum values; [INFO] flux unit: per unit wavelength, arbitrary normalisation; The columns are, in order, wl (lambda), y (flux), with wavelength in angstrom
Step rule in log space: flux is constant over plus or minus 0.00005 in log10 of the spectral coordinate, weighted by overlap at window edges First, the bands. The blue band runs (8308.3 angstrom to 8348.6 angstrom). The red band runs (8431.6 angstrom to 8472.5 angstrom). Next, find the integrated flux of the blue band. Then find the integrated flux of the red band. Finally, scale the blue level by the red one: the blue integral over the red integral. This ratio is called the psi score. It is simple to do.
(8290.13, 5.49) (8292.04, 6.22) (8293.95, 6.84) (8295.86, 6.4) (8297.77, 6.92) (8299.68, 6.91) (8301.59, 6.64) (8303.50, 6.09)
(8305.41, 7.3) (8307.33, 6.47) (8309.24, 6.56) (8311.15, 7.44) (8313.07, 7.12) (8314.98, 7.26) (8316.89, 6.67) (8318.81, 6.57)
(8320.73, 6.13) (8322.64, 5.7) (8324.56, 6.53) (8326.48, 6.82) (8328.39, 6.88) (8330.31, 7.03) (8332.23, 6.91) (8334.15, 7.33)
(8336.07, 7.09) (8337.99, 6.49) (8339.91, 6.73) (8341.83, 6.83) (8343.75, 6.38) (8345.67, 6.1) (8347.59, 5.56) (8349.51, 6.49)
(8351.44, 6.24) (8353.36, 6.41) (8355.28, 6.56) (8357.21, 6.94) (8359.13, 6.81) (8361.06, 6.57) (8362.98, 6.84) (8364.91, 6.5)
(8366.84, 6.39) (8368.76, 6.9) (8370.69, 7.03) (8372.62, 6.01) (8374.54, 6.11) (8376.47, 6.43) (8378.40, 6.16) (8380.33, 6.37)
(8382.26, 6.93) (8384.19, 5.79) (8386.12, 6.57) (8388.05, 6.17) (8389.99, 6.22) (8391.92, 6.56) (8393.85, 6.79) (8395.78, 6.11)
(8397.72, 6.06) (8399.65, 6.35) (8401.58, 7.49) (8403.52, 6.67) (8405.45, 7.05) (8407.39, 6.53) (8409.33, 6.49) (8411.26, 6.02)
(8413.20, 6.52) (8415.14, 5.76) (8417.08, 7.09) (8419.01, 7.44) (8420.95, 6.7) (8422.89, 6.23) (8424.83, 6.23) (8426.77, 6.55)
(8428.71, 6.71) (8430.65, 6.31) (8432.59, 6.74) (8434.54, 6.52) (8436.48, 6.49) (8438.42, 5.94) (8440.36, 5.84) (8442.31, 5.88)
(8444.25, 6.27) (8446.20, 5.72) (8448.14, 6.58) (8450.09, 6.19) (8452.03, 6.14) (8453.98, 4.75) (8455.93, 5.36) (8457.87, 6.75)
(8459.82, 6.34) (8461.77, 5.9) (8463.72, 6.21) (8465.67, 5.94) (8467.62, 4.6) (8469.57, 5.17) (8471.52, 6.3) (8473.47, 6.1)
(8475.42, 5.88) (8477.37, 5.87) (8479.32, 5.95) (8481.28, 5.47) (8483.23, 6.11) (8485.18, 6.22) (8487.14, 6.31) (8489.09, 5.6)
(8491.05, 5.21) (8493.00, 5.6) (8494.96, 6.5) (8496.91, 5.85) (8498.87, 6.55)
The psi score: 1.1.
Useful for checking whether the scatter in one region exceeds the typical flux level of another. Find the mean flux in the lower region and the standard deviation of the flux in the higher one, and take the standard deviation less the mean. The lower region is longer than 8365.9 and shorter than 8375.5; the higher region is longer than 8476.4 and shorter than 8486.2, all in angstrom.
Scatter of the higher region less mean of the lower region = -6.2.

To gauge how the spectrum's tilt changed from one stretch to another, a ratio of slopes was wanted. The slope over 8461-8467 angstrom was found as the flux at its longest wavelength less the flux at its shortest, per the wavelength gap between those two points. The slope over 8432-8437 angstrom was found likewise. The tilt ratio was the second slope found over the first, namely -6.3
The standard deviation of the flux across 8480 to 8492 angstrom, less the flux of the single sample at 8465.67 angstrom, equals -5.5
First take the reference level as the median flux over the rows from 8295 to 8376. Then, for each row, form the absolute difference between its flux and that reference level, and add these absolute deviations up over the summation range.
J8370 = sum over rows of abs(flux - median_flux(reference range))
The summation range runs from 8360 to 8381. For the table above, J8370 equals 3.3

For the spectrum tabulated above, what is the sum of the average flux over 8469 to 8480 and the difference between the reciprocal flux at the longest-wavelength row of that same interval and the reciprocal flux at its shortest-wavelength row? 5.9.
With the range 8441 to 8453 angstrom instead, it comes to 6.1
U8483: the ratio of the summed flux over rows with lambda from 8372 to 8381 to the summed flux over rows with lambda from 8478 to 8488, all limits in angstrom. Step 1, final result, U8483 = 1.03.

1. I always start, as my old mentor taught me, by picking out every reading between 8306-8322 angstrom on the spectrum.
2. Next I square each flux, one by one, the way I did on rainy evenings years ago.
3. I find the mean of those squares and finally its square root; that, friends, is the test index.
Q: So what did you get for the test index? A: 6.79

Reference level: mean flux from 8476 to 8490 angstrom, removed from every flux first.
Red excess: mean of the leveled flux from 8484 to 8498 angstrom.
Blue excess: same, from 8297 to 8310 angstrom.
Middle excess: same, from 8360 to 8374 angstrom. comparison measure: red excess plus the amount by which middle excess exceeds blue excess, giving -0.13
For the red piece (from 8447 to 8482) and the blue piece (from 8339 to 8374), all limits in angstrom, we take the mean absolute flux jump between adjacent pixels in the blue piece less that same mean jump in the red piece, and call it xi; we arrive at -0.19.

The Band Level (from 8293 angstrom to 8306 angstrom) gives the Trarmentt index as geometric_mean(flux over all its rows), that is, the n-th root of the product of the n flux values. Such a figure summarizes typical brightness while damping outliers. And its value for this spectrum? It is 6.72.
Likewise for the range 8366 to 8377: 6.47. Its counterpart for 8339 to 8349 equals 6.30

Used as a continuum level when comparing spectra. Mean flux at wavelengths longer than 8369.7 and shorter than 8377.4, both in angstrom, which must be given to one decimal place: 6.4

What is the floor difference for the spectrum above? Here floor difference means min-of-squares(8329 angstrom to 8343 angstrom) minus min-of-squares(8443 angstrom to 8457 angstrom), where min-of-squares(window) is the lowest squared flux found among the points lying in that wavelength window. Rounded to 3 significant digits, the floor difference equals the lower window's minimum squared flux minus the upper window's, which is 19.6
